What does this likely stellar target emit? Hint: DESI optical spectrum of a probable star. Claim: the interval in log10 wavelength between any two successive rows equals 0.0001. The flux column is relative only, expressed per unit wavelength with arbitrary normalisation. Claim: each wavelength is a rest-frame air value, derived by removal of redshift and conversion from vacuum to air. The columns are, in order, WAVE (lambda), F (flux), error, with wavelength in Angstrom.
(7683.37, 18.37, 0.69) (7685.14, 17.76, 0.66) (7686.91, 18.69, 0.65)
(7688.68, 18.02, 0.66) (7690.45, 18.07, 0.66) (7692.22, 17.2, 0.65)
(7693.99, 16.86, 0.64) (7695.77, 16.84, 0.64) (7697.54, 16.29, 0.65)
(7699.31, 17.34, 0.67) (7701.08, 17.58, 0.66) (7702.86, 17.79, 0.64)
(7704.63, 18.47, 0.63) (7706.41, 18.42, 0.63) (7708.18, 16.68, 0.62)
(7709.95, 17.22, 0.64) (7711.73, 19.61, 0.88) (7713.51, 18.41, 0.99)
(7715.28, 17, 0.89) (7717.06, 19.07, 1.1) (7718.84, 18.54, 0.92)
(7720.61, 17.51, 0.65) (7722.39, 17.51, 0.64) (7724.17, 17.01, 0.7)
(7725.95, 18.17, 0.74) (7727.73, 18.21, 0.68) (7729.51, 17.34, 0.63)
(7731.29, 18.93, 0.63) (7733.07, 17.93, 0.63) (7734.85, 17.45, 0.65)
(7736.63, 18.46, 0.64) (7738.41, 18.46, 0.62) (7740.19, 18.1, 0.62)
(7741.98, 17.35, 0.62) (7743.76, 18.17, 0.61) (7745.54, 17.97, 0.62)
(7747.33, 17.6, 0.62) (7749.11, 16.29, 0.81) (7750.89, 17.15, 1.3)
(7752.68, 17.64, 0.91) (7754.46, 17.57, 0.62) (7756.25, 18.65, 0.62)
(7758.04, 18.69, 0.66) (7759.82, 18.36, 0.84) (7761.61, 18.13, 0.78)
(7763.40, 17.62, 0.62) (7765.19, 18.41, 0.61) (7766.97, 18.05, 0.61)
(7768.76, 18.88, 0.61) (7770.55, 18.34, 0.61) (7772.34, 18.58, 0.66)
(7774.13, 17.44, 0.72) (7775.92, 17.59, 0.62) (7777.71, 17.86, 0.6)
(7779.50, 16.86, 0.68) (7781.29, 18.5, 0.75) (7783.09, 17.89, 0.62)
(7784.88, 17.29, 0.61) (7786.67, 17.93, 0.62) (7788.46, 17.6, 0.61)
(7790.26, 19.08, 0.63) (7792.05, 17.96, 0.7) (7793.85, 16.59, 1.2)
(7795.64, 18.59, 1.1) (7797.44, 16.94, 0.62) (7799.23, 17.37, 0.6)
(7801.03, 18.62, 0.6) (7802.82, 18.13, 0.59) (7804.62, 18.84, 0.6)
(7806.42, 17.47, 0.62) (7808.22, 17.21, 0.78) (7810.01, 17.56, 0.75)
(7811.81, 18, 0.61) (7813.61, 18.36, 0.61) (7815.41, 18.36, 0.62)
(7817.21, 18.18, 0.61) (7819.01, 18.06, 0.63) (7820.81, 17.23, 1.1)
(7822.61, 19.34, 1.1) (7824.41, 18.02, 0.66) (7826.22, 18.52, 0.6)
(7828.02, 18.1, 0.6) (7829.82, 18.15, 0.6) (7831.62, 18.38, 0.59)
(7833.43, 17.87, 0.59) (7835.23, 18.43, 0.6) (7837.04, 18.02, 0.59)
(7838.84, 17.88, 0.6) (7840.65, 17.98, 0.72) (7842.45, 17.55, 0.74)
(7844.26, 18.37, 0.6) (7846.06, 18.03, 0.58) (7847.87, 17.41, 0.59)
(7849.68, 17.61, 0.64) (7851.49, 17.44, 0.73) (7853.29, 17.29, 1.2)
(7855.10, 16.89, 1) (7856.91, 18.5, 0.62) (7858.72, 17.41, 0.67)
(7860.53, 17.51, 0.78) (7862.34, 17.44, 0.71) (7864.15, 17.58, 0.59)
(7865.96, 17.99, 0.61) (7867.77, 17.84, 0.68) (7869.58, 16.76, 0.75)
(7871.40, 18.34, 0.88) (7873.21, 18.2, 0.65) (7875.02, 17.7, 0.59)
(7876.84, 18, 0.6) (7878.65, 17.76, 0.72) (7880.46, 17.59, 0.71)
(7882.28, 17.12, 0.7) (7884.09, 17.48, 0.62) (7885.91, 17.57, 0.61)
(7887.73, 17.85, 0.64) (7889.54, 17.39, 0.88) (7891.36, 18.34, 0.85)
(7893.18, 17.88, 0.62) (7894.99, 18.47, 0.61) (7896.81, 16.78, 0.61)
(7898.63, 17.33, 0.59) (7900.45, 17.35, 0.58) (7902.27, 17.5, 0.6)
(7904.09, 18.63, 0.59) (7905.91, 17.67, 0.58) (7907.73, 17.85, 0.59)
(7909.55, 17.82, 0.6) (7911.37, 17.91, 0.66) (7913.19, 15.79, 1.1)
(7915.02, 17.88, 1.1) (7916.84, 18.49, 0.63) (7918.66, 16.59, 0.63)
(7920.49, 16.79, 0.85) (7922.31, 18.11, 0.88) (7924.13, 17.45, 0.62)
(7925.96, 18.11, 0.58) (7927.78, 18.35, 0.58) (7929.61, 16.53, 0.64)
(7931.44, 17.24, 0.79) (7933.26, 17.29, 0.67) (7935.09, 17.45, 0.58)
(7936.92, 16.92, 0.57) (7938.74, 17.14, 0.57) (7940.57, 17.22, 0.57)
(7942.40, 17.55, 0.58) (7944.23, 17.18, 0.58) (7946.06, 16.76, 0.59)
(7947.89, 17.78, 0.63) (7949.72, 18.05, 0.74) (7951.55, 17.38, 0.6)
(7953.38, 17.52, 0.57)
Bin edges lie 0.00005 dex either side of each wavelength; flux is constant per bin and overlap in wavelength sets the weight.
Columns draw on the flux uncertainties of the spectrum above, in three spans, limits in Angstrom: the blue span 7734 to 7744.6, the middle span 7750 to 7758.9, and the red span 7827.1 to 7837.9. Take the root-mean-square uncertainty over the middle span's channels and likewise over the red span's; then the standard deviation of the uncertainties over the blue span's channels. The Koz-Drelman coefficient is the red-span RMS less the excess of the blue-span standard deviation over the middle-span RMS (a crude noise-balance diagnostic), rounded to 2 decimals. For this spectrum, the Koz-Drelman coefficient 1.44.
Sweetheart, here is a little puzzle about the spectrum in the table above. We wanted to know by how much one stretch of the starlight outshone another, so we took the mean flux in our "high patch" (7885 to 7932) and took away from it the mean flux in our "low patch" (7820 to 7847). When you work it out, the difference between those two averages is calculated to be -0.52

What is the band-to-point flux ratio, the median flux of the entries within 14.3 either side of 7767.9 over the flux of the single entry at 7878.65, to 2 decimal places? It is 1.03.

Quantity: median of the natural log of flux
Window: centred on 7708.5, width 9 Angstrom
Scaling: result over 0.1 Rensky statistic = 29.1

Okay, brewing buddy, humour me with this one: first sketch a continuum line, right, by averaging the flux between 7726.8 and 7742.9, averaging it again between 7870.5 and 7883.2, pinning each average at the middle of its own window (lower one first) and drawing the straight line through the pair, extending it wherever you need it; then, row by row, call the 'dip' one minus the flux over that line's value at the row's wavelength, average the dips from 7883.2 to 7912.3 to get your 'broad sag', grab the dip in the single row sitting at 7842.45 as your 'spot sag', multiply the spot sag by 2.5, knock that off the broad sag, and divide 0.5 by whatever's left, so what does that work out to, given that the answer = -12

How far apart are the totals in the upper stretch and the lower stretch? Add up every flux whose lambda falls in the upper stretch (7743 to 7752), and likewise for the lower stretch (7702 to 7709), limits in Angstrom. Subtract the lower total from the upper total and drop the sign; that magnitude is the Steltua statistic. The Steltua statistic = 16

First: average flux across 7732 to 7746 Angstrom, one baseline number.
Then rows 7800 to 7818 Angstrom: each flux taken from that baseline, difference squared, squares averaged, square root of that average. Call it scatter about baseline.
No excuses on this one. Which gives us 0.50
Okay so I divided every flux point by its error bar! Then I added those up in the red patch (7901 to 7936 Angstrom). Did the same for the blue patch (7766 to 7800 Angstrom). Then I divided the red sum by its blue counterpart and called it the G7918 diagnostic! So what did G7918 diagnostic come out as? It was 0.98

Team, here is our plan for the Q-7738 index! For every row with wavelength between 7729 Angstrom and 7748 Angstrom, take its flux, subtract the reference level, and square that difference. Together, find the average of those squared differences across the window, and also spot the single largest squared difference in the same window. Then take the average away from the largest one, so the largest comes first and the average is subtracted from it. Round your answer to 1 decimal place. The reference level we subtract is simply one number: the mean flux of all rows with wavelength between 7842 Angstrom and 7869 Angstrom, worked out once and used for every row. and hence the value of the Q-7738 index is 1.3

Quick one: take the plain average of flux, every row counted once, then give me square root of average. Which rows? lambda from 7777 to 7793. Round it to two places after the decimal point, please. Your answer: 4.23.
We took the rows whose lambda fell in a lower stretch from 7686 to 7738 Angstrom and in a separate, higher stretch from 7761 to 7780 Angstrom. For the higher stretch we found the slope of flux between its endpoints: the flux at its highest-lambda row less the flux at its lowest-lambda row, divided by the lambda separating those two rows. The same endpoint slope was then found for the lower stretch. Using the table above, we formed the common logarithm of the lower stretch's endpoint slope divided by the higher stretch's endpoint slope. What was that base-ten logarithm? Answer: -1.2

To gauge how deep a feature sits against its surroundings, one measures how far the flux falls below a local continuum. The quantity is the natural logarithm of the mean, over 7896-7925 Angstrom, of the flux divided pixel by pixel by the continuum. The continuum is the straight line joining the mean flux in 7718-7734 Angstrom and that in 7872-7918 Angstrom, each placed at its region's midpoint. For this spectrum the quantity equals -0.010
